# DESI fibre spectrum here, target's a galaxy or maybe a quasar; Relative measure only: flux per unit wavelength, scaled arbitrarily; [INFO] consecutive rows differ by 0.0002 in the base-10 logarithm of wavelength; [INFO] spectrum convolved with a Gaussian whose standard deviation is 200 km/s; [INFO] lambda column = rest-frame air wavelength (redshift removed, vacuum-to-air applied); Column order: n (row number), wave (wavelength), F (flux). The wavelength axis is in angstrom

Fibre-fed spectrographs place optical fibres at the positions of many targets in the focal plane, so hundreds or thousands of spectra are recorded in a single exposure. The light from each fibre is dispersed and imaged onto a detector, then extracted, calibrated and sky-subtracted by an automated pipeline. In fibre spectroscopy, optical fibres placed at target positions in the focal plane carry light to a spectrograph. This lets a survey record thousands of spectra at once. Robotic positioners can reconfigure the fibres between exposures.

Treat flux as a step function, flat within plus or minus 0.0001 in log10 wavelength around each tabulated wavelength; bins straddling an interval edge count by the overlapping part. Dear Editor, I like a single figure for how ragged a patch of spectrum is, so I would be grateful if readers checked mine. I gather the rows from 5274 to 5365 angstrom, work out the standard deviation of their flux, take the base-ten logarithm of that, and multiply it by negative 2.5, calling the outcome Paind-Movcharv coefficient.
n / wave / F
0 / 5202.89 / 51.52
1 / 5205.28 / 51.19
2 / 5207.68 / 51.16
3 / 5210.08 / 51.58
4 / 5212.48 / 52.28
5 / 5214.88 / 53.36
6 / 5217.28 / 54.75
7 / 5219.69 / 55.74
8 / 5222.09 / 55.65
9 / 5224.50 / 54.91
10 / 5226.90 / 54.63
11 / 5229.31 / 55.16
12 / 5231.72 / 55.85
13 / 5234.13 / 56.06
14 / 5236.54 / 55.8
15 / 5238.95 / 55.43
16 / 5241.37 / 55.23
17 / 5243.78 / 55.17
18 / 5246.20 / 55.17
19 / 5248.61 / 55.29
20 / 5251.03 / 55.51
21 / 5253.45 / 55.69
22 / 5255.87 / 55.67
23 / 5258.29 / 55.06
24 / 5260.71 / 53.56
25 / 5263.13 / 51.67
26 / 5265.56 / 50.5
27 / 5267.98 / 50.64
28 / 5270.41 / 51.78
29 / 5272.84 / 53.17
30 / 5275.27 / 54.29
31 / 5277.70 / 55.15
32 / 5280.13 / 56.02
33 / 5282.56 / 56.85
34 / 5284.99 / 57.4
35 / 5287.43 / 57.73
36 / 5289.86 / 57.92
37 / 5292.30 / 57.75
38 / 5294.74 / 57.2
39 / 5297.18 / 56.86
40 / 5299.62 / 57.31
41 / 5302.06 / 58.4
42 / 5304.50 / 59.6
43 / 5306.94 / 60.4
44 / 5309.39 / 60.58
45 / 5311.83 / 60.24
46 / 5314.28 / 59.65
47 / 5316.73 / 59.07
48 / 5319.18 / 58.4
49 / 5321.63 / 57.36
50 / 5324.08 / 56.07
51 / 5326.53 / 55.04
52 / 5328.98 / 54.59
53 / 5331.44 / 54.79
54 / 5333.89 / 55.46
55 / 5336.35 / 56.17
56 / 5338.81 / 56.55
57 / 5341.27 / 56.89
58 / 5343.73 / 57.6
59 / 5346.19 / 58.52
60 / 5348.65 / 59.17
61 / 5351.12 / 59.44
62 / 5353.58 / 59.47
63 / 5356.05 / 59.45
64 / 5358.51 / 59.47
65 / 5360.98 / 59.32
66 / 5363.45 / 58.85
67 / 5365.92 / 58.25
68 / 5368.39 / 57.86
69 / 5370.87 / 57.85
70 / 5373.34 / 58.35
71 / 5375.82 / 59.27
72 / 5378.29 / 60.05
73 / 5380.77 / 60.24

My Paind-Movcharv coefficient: -0.6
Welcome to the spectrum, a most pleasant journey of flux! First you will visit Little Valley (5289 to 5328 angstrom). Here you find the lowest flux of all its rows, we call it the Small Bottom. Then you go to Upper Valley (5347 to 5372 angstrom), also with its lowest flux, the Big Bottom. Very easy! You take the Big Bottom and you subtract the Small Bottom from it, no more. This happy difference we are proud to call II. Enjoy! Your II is 2.8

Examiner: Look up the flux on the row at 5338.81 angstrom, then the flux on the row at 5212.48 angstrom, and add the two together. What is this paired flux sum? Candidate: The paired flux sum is 109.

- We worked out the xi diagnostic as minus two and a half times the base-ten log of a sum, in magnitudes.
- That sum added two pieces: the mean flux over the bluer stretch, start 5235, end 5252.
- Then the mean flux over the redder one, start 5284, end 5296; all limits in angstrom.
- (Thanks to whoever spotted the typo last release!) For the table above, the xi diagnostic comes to -5.13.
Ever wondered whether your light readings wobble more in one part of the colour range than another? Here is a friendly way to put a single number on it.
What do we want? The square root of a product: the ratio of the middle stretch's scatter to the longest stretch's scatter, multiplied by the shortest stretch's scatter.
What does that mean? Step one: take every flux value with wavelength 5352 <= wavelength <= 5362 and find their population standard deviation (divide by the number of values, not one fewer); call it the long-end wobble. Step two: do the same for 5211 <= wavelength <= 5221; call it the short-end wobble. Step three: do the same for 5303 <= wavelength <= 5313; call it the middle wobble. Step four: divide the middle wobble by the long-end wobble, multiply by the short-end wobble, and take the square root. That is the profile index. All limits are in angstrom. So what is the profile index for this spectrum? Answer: 2.8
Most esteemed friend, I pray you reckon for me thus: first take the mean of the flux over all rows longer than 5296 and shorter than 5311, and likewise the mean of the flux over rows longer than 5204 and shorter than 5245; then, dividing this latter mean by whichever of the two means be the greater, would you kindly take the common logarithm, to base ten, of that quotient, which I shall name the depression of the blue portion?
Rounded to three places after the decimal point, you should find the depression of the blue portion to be -0.035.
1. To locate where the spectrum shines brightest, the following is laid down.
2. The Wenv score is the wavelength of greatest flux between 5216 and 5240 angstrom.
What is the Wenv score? 5234.13 angstrom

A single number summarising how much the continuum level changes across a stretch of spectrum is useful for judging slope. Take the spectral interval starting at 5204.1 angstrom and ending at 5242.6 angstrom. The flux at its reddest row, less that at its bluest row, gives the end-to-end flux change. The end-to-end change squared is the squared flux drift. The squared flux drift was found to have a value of 16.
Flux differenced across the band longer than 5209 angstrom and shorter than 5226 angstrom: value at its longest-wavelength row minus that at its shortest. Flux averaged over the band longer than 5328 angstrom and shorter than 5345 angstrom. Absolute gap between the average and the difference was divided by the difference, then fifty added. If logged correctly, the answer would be 66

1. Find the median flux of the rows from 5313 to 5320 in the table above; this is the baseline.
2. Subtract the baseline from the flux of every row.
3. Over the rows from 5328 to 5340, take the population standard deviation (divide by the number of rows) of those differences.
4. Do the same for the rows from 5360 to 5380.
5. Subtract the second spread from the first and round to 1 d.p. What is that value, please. 0.0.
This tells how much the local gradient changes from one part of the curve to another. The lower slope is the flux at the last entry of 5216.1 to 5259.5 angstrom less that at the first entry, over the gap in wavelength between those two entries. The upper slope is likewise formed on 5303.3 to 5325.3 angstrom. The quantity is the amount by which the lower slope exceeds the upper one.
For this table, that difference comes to 0.19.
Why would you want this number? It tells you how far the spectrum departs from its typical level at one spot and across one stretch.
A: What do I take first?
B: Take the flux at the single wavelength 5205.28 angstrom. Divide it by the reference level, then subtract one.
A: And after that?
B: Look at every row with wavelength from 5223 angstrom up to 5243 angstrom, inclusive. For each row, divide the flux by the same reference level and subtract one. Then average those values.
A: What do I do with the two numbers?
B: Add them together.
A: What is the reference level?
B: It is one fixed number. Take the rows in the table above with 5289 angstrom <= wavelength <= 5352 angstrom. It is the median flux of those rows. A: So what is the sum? -0.152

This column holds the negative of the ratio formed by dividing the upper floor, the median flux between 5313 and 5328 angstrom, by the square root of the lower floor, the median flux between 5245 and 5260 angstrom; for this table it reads -7.78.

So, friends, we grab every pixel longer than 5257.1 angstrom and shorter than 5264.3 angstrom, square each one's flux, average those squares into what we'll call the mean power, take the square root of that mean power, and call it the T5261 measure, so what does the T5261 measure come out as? 53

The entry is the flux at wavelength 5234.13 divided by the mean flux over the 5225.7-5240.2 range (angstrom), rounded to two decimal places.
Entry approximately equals 1.01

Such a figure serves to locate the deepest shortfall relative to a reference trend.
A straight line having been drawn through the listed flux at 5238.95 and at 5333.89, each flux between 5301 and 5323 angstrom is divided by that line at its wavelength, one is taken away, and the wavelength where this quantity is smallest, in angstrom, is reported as 5321.63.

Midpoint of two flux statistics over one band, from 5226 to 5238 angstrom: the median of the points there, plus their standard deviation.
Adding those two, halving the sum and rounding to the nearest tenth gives 28.2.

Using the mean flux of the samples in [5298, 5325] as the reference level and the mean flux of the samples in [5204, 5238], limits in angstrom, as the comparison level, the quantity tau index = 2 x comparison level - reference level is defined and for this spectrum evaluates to 49.5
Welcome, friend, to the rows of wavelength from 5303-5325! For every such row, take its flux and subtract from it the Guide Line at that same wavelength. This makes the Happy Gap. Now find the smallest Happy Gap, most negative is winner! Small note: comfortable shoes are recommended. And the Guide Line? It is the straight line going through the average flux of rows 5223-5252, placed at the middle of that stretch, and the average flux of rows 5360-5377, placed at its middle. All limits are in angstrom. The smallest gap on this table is -1.4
